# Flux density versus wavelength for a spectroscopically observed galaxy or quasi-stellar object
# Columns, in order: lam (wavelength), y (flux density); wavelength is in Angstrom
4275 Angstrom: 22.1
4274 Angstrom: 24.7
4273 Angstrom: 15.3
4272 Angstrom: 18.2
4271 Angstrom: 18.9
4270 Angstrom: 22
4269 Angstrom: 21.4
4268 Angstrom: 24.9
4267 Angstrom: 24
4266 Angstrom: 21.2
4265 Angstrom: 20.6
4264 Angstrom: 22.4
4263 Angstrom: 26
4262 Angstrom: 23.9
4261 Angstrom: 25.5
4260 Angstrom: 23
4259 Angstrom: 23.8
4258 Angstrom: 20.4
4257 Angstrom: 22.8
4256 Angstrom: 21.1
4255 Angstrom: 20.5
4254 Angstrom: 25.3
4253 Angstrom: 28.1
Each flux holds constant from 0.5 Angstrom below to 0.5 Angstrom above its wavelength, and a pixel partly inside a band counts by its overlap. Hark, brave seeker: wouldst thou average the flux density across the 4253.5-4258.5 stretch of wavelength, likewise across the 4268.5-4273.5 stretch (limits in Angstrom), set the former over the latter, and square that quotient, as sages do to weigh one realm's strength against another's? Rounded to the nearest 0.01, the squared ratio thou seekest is 1.32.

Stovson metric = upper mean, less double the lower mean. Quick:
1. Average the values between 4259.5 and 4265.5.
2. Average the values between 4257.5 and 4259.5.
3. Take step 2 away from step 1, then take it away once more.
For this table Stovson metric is -21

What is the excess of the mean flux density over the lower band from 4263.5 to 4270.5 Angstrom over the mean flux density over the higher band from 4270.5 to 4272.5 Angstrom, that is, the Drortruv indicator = 3.8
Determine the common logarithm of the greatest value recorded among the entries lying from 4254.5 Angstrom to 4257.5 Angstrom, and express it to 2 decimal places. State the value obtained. 1.36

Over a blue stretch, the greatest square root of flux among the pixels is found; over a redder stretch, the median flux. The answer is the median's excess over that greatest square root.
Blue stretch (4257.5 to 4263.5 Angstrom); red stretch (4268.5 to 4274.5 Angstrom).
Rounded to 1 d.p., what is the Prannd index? 15.1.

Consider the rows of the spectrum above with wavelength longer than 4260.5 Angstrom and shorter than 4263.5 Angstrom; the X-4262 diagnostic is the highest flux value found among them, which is 26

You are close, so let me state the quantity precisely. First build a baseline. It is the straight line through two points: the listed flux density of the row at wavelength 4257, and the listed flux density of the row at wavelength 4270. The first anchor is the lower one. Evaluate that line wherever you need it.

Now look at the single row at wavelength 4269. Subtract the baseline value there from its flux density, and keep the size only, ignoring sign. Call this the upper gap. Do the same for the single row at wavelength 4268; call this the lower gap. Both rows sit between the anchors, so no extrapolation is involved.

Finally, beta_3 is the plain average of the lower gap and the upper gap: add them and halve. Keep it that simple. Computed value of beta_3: 1.72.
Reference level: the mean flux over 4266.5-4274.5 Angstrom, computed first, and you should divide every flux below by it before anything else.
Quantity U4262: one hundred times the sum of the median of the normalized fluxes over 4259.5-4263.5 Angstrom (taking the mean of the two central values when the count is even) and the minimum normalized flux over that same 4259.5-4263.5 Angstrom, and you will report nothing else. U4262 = 225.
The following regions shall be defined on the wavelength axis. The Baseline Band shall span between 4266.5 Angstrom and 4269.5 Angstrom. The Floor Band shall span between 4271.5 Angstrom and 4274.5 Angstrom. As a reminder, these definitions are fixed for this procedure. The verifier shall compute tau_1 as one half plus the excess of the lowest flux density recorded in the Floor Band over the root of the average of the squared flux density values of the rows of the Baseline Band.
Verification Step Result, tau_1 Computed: -8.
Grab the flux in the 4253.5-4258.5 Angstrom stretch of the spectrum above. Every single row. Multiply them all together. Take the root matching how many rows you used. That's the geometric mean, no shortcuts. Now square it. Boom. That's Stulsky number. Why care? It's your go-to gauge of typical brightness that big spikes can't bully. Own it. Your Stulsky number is 482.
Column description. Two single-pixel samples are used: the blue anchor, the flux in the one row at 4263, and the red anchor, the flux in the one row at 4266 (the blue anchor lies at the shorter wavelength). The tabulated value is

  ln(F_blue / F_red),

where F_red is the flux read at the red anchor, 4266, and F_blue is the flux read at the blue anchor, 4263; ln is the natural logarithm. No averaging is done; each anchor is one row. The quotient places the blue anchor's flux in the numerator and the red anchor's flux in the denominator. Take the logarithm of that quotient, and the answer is 0.20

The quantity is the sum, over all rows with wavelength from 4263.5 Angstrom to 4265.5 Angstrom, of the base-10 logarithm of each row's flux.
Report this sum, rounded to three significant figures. 2.66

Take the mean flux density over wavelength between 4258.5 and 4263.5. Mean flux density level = 24.4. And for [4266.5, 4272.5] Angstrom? 21.6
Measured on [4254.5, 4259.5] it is 21.7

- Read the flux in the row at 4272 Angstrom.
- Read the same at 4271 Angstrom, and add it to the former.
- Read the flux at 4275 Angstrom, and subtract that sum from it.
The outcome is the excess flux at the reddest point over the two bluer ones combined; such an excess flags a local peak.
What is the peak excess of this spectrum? -15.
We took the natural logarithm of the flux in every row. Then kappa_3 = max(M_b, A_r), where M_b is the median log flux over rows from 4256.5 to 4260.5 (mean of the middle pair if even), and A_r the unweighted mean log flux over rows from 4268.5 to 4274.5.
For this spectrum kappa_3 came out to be 3.13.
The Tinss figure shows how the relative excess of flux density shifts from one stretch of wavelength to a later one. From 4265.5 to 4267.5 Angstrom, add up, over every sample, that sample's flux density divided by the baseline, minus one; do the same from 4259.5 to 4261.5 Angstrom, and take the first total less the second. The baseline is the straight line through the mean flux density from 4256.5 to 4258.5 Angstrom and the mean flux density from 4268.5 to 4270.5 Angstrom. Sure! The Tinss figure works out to -0.16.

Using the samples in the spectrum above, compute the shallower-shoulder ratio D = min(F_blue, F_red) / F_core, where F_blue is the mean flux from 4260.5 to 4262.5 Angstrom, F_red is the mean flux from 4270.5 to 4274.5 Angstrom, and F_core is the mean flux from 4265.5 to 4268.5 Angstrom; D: 0.825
